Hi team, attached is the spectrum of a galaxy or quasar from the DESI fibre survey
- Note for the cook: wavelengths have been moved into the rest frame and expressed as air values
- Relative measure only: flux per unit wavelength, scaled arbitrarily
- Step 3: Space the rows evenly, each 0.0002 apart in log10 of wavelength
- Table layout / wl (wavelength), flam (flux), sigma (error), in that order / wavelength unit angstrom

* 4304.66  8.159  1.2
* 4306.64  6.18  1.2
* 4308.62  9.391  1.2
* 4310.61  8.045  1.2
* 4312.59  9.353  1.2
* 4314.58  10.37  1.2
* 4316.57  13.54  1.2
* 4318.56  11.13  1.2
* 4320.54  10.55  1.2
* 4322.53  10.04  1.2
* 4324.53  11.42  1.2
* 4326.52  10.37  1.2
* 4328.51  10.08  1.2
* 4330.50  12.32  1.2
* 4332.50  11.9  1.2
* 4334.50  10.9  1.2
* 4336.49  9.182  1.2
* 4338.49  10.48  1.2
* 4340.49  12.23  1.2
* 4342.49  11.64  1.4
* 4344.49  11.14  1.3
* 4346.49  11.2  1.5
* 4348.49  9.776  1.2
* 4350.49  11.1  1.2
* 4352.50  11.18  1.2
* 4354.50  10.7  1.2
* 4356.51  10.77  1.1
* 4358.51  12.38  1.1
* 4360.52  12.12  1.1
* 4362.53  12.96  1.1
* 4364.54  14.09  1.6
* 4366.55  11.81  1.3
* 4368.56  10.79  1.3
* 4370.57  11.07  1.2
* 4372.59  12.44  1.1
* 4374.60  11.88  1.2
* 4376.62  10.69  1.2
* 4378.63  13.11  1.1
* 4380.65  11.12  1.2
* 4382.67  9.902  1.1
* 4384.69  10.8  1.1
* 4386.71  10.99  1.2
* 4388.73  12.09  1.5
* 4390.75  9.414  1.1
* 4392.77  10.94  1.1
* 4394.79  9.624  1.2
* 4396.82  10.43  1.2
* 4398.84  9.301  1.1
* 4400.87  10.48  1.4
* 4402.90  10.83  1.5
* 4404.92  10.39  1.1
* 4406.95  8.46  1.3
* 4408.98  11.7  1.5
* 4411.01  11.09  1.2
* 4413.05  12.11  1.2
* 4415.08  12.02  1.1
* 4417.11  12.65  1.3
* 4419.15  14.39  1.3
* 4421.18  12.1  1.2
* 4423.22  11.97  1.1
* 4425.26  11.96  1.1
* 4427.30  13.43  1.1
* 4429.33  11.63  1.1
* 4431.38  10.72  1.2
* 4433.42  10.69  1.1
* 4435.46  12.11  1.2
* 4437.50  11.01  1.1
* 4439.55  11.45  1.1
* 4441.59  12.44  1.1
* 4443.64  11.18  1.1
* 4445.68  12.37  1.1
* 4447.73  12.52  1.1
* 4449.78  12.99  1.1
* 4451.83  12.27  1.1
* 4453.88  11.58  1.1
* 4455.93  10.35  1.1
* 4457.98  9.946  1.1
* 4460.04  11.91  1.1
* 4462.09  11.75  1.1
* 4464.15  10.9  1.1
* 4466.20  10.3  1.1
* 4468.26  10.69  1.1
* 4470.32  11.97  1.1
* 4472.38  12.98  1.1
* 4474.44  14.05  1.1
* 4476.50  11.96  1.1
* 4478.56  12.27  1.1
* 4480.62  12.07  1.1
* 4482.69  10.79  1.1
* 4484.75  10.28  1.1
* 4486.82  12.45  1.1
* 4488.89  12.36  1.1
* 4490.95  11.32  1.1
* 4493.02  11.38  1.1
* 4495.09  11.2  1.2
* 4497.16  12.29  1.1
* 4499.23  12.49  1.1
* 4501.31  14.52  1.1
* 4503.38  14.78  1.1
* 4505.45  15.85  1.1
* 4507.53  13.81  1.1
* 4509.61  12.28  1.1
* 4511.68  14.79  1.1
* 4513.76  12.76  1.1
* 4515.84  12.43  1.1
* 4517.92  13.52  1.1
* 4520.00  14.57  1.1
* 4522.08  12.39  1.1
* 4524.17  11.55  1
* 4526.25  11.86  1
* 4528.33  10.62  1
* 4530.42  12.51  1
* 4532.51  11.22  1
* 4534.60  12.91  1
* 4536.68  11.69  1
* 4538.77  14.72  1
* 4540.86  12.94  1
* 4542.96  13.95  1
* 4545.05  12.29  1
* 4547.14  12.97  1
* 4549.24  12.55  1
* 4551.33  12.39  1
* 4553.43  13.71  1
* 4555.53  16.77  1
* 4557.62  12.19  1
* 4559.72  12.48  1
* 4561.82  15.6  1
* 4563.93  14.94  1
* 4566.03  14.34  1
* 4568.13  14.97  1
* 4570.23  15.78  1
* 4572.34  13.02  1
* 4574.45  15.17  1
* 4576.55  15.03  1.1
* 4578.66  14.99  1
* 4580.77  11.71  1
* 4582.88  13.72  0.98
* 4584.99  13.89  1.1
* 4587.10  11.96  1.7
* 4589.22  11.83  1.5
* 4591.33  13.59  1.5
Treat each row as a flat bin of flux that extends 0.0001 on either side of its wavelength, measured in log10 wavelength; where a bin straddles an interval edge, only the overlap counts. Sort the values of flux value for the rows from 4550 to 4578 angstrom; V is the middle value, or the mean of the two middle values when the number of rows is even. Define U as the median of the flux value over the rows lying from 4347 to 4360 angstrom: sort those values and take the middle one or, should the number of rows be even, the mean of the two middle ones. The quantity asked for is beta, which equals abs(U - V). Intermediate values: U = 10.9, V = 14.9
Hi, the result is 4.0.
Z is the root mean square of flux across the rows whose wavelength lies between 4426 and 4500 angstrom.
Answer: 11.8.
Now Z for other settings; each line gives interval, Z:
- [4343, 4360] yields 11.1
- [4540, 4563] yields 13.5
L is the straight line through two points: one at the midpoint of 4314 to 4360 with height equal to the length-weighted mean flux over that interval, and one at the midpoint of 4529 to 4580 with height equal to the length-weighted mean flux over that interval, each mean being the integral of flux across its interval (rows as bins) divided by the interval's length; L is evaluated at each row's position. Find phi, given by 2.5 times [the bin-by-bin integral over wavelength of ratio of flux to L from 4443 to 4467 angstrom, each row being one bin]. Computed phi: 55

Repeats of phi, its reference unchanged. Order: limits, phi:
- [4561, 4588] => 69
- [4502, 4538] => 88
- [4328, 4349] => 52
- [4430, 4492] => 144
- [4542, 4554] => 29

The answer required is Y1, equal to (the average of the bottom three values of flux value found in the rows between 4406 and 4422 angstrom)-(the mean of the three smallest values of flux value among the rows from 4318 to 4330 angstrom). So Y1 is 0.3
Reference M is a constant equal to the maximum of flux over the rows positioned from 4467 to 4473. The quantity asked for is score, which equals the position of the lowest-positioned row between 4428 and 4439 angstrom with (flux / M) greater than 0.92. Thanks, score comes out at 4435.46 angstrom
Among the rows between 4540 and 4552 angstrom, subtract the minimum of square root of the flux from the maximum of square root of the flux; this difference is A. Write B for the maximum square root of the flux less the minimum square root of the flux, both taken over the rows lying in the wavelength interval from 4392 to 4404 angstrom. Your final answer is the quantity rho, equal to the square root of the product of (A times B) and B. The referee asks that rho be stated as 0.12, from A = 0.23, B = 0.26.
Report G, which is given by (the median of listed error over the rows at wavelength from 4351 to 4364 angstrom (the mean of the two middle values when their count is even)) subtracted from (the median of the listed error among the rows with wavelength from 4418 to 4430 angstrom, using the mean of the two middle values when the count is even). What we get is 0.00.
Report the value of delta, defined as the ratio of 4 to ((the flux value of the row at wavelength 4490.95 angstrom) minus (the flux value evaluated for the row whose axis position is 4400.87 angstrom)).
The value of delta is 4.8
